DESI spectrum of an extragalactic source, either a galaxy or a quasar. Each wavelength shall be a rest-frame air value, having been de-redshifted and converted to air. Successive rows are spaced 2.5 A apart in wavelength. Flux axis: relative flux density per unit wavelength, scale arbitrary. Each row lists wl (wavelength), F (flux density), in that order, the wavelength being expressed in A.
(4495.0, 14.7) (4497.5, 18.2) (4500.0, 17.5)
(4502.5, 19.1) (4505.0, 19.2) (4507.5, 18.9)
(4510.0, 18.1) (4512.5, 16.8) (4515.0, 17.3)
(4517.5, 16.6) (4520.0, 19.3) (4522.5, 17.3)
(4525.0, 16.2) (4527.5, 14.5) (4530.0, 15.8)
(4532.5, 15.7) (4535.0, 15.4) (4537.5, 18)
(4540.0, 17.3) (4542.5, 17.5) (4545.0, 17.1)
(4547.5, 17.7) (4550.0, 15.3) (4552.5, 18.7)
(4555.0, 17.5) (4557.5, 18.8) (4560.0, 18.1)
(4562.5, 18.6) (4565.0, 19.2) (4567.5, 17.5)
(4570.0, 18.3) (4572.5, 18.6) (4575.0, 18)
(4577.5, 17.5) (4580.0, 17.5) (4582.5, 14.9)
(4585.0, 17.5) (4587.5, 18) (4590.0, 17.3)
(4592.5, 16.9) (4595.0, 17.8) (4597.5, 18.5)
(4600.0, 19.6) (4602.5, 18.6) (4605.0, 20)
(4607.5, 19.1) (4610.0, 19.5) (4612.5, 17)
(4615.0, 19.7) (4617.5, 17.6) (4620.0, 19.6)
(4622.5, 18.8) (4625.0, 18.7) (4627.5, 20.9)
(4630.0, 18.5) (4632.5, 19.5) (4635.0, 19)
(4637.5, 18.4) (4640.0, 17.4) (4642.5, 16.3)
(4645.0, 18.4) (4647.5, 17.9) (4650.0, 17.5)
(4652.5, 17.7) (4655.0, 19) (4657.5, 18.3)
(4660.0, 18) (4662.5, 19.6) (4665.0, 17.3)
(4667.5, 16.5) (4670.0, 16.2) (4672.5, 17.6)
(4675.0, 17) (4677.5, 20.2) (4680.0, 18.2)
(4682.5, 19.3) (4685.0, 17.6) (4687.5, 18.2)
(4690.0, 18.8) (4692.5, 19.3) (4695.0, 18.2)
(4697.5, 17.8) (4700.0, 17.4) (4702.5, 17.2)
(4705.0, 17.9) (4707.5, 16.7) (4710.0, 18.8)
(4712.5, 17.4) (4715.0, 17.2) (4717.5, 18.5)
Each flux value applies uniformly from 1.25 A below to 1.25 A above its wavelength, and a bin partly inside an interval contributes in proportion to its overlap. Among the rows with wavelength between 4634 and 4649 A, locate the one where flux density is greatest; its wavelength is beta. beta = 4635.0 A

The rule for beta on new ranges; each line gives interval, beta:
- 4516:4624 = 4605.0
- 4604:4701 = 4627.5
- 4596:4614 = 4605.0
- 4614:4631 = 4627.5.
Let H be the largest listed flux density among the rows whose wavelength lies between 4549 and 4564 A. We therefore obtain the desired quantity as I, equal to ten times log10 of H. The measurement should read 12.7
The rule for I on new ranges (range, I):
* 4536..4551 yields 12.6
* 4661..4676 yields 12.9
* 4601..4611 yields 13.0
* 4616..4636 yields 13.2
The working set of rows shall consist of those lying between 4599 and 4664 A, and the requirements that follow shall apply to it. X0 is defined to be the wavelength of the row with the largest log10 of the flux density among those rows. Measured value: 4627.5 A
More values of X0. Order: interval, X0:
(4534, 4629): 4627.5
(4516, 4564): 4520.0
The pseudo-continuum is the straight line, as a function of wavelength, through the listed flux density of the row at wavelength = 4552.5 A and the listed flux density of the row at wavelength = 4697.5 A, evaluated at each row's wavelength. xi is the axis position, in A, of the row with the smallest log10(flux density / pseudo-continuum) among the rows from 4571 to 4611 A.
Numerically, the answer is 4582.5 A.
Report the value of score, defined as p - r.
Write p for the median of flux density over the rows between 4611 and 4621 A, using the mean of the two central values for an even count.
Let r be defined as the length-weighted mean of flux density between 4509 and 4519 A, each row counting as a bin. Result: 1.4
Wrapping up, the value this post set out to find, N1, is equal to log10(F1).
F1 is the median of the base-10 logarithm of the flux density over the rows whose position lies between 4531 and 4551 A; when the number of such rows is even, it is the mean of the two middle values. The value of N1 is 0.092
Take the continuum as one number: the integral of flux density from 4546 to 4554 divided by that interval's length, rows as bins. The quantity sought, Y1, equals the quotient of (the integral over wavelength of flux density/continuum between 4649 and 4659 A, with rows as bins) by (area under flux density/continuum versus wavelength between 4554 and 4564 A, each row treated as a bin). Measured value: 0.99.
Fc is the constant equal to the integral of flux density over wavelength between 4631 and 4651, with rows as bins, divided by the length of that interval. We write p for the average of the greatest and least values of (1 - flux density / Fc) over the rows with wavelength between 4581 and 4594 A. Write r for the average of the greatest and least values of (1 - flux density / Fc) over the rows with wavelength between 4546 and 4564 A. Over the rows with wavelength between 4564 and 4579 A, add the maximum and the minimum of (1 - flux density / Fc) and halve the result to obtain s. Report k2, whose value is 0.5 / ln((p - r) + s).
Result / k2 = -0.12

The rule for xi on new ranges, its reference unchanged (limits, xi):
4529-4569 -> 4550.0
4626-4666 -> 4642.5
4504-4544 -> 4527.5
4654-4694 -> 4670.0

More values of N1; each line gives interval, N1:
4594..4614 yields 0.106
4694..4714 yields 0.095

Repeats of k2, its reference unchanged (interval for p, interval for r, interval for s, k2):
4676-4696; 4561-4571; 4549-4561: -0.14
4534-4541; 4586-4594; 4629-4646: -0.17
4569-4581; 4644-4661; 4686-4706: -0.07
